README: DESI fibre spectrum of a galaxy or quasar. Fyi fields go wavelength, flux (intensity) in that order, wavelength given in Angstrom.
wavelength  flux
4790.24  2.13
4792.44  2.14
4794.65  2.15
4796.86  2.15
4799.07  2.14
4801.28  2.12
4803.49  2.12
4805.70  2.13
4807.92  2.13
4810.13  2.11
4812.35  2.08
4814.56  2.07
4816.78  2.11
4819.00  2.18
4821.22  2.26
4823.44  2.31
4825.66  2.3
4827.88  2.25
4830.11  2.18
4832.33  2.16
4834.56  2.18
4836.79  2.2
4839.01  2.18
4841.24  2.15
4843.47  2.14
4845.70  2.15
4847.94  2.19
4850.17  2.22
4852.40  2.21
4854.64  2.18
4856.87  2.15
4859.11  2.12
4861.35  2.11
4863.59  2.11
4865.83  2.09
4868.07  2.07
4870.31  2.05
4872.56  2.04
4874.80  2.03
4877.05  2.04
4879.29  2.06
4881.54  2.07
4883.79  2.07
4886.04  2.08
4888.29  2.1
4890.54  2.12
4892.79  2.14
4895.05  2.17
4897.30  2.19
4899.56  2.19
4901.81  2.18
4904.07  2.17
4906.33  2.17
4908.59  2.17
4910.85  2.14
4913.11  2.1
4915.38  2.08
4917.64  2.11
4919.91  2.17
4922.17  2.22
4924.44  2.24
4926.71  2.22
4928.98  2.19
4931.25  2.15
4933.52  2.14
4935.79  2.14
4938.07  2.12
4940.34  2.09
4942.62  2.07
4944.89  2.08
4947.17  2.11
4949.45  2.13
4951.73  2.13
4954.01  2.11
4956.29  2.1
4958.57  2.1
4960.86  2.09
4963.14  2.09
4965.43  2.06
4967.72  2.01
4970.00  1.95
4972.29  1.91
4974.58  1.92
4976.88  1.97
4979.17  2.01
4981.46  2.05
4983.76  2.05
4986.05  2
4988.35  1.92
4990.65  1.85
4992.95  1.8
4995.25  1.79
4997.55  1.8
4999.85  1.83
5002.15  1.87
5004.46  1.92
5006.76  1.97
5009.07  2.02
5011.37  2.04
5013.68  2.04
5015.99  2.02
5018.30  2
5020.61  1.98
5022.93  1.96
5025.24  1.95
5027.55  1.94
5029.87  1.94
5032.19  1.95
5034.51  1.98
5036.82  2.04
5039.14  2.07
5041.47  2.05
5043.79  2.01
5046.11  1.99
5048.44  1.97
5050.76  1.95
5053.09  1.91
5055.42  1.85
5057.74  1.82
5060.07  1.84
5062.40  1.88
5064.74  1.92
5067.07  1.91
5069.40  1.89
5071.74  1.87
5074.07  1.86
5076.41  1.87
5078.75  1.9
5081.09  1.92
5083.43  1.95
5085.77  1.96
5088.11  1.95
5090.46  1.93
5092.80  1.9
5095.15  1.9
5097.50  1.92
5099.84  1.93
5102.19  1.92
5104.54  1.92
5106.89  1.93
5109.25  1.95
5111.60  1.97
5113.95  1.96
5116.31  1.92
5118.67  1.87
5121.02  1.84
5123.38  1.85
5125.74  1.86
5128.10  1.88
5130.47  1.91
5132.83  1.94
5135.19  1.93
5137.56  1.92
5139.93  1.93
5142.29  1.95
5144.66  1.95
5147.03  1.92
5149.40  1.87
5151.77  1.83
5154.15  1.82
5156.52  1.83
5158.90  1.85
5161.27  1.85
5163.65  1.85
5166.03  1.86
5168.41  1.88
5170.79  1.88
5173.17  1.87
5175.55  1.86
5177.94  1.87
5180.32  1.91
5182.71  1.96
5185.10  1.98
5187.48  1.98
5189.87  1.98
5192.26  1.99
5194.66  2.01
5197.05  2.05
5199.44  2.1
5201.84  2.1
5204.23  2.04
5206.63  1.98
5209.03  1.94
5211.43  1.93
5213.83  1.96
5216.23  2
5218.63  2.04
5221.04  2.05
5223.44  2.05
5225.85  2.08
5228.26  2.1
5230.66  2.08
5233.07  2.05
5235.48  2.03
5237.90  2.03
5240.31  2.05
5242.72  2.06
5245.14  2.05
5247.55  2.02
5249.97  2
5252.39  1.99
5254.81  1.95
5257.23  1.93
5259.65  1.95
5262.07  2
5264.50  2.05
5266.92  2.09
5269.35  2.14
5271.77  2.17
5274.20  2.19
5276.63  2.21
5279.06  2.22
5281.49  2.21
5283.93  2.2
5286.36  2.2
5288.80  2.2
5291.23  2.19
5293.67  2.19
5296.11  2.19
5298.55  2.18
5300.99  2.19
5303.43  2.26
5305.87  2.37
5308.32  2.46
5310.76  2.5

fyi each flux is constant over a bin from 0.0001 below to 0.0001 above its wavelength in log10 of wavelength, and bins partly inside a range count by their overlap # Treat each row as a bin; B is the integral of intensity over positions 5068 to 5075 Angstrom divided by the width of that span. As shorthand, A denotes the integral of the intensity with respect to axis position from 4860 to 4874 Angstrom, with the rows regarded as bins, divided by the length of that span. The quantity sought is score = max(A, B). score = 2.08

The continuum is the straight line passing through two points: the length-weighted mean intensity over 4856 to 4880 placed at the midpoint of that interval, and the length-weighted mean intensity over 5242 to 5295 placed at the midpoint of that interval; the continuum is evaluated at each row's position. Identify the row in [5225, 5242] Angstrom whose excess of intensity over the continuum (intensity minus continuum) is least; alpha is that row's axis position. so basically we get 5237.90 Angstrom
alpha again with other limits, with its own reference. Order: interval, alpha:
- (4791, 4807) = 4803.49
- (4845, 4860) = 4859.11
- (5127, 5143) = 5128.10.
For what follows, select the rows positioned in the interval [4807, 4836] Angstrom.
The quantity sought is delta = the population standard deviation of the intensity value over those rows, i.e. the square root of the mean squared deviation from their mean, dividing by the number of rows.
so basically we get 0.077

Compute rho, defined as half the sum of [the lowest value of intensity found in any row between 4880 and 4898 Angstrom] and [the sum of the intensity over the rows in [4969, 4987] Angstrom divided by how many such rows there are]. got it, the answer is 2.03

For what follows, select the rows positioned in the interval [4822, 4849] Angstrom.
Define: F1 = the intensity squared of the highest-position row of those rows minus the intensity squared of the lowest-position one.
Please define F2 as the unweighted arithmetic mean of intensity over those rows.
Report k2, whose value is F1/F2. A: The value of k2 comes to -0.2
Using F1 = -0.5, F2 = 2.20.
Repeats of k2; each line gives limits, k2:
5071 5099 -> 0.1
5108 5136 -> 0.0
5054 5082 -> 0.1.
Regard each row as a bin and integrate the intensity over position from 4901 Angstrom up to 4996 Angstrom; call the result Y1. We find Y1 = 197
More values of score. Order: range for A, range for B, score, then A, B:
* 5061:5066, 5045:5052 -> 1.97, 1.90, 1.97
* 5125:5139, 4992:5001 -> 1.91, 1.91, 1.81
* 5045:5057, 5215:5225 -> 2.04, 1.93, 2.04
